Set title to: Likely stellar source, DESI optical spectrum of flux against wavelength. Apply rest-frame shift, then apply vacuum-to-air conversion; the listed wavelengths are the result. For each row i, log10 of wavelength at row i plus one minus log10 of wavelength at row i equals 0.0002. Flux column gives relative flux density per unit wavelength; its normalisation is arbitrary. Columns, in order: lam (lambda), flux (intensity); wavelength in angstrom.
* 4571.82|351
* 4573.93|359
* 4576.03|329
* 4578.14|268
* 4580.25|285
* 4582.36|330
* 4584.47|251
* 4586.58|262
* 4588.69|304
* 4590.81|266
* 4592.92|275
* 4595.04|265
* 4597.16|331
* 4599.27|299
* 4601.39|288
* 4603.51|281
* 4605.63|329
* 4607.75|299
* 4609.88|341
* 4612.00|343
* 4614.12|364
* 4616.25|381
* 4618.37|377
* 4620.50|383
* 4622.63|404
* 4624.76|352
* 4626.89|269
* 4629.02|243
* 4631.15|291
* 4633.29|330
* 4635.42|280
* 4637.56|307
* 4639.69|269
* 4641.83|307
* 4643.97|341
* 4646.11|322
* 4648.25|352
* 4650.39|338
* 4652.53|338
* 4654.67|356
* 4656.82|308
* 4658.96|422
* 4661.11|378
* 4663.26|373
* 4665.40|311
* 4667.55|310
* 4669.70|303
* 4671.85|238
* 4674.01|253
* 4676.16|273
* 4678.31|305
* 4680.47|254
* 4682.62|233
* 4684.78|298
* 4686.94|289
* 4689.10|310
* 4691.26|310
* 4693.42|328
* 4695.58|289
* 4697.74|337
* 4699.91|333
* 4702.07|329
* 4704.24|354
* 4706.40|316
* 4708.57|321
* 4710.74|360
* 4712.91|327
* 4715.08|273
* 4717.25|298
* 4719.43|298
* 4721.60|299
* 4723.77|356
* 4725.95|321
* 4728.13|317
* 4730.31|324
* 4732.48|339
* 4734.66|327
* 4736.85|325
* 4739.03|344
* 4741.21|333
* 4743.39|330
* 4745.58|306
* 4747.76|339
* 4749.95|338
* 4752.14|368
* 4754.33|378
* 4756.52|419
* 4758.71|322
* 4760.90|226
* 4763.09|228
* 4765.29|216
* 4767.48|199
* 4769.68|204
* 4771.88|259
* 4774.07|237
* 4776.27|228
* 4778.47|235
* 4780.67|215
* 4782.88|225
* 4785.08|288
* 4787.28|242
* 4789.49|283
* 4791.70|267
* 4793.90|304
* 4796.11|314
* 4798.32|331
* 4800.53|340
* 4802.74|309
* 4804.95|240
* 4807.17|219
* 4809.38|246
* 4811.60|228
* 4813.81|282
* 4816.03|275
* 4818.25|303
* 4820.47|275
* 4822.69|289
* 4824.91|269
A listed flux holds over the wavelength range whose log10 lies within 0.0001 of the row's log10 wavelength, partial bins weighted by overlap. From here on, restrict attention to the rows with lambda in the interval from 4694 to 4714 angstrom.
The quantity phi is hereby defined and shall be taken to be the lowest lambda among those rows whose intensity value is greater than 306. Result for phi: 4697.74 angstrom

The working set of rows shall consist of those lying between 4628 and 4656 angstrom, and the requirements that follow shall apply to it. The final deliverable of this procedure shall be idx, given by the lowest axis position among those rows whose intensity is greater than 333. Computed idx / 4643.97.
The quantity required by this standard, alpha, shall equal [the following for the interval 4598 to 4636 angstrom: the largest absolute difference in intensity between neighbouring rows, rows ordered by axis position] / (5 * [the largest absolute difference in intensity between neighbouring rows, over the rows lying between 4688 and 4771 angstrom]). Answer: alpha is 0.17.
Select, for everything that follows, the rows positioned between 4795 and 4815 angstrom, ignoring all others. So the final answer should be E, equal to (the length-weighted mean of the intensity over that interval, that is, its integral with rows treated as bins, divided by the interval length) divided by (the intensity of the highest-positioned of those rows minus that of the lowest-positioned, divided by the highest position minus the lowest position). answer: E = -154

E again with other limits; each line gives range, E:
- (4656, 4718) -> -1883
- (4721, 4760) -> 545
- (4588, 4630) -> -212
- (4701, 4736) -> -5253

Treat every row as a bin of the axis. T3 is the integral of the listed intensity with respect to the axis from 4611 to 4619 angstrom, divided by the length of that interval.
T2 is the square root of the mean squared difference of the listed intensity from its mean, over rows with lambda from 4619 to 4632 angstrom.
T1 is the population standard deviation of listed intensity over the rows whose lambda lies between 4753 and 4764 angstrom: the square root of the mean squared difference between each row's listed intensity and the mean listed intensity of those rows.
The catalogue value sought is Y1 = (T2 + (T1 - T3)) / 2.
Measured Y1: -114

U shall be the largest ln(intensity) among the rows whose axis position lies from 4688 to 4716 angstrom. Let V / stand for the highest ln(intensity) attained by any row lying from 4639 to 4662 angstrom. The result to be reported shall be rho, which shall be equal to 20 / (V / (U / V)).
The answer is 3.22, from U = 5.89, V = 6.05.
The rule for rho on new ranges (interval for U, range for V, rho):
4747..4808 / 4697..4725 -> 3.49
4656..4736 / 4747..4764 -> 3.32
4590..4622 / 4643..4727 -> 3.26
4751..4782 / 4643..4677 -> 3.30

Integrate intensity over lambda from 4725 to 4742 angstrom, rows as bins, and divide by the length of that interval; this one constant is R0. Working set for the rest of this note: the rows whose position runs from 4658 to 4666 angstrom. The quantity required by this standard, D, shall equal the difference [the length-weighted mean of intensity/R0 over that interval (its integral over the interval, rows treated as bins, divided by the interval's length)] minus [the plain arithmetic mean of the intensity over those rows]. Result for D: -370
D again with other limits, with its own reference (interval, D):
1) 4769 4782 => -229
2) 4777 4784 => -224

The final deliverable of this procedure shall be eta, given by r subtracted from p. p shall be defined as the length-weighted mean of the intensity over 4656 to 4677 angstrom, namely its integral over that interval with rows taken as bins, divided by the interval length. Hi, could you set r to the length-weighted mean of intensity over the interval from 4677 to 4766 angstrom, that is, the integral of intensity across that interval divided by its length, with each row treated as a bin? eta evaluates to 2.1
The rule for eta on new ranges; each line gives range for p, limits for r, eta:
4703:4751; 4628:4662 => 1.1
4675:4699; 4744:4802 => 11.7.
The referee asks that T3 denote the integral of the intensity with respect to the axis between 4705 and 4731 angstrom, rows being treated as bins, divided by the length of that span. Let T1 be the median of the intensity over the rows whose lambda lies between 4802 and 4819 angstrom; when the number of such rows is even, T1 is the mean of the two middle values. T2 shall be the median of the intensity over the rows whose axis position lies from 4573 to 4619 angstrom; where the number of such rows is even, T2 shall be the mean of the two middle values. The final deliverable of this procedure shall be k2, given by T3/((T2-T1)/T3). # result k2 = 2464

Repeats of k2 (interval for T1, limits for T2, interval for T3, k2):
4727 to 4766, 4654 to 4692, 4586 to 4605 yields -3750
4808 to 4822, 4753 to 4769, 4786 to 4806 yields -1819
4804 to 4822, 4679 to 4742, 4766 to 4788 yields 896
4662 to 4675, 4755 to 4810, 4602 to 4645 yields -1628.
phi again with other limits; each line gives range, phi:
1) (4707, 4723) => 4708.57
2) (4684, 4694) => 4689.10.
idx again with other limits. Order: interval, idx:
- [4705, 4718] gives 4710.74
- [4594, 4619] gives 4609.88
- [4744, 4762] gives 4747.76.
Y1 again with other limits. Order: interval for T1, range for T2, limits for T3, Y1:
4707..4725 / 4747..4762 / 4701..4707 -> -125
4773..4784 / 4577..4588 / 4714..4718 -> -125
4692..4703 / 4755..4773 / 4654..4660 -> -137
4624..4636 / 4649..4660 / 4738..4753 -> -131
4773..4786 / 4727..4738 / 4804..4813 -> -102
